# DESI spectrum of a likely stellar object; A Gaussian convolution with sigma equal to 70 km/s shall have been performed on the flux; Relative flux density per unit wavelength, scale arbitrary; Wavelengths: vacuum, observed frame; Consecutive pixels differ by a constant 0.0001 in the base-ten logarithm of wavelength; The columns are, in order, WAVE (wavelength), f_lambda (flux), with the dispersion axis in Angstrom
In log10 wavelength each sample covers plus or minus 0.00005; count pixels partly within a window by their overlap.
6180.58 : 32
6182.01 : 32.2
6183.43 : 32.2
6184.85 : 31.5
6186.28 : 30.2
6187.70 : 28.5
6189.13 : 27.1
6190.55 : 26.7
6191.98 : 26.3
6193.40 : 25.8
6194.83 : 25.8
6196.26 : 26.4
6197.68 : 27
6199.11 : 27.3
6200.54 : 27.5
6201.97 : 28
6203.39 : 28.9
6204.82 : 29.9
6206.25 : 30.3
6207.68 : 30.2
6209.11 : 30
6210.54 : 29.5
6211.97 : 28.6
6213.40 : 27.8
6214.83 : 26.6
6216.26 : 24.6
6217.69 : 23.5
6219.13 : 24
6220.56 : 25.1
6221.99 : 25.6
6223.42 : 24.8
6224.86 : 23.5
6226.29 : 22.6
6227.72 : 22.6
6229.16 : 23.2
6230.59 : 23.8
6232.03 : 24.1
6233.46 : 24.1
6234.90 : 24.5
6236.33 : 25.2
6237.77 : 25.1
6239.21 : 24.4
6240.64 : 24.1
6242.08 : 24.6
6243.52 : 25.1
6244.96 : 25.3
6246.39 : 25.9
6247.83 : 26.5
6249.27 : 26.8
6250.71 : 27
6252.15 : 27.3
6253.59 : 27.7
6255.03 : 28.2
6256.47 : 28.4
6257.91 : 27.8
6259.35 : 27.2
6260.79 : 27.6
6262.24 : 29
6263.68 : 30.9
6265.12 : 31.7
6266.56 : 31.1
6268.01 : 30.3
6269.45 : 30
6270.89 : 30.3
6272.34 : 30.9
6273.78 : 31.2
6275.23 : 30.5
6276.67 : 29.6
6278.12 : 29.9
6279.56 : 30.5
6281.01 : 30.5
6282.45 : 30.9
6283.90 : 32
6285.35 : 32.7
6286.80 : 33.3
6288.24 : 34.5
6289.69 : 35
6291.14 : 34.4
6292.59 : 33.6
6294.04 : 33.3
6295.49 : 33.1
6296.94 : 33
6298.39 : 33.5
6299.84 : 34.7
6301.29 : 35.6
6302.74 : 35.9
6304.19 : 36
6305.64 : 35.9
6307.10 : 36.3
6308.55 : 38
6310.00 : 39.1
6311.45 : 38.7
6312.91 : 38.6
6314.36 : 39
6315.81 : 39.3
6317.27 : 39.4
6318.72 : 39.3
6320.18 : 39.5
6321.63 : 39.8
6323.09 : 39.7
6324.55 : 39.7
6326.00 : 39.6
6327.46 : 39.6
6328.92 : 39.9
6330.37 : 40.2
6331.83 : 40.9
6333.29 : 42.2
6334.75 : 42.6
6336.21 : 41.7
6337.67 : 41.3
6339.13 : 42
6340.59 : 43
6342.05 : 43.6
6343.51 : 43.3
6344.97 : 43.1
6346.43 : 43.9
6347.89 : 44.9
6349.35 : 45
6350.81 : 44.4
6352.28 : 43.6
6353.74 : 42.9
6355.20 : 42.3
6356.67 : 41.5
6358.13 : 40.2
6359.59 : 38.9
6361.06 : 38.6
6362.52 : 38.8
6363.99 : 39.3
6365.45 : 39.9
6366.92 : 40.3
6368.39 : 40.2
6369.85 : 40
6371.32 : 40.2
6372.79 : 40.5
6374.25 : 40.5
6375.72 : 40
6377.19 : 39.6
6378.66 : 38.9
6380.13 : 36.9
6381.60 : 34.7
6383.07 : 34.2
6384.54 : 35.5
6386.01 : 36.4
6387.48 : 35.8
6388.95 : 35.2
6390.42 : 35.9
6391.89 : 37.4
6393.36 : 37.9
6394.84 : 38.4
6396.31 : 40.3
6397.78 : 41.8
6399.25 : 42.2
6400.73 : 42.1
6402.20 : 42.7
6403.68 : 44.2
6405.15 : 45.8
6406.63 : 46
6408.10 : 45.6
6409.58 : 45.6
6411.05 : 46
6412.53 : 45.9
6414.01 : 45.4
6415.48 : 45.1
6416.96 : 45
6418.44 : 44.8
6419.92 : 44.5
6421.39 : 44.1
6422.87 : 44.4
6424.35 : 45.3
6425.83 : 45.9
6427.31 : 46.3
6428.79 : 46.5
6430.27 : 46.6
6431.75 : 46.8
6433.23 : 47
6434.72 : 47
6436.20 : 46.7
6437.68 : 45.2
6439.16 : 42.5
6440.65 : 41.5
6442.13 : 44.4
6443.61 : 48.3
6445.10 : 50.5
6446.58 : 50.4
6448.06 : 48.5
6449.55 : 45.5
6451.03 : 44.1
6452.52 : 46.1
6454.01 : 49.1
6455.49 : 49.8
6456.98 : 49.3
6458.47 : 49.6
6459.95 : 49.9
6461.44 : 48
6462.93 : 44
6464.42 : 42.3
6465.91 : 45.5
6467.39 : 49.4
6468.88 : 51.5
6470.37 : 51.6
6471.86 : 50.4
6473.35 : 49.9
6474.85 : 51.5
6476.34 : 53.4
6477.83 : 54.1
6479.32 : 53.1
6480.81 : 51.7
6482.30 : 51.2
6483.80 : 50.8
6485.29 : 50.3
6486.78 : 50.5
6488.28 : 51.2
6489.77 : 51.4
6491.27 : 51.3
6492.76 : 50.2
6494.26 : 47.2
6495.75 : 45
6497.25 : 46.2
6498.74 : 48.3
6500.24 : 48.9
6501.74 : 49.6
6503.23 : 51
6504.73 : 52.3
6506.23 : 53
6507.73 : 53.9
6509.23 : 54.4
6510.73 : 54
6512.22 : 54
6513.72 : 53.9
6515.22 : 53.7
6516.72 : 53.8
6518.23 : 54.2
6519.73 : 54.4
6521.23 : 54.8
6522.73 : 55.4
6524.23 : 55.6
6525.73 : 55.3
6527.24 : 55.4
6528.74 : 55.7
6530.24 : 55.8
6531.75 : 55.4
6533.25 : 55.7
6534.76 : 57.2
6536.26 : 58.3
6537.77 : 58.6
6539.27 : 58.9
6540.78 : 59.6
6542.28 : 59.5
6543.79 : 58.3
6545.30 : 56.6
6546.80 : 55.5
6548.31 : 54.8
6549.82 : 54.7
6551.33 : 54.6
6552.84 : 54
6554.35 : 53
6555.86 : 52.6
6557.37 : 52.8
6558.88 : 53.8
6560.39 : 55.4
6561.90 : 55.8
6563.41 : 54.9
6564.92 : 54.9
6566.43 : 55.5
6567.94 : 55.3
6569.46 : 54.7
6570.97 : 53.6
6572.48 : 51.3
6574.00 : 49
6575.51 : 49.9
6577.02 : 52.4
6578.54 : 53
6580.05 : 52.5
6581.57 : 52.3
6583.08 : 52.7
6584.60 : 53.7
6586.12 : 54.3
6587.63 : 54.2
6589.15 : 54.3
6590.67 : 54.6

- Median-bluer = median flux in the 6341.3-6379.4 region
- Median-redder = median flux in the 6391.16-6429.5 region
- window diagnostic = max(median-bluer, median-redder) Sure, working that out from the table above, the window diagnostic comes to 45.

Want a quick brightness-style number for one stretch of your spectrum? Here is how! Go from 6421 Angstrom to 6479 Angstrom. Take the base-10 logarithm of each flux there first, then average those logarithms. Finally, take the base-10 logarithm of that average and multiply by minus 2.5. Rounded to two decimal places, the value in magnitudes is -0.56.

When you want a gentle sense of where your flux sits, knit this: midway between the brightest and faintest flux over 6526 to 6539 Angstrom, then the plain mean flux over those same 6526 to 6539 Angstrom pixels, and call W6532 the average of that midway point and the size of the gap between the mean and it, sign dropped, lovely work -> 29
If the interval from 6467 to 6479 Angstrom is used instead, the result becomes 26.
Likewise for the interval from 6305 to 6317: 19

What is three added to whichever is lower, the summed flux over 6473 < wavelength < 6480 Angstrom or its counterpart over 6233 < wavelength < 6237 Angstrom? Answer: 77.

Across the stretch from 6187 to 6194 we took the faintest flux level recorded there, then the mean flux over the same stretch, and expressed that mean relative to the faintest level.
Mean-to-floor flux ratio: 1.04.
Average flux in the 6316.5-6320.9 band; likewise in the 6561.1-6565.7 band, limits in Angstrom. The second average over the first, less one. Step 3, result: 0.4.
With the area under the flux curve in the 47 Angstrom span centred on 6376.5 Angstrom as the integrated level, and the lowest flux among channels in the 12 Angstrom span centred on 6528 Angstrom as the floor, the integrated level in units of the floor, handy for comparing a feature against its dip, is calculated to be 33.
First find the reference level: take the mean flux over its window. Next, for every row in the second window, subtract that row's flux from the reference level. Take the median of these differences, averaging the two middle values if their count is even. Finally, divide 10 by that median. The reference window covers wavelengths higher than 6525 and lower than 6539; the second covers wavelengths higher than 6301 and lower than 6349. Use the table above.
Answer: 0.6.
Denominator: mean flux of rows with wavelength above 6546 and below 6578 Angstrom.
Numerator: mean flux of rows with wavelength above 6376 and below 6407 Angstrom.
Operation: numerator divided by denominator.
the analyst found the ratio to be 0.73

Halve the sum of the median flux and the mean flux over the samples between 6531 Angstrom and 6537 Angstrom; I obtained 57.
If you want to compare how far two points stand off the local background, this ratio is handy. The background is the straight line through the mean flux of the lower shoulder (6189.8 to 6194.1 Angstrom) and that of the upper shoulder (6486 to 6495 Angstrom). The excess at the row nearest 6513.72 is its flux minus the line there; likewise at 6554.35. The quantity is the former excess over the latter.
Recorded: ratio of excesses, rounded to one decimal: -0.7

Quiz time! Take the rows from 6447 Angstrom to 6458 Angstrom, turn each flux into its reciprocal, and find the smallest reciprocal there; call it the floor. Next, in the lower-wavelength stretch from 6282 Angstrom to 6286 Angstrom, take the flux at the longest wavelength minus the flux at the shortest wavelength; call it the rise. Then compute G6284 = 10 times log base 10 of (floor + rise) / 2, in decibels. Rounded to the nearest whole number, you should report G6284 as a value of 0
